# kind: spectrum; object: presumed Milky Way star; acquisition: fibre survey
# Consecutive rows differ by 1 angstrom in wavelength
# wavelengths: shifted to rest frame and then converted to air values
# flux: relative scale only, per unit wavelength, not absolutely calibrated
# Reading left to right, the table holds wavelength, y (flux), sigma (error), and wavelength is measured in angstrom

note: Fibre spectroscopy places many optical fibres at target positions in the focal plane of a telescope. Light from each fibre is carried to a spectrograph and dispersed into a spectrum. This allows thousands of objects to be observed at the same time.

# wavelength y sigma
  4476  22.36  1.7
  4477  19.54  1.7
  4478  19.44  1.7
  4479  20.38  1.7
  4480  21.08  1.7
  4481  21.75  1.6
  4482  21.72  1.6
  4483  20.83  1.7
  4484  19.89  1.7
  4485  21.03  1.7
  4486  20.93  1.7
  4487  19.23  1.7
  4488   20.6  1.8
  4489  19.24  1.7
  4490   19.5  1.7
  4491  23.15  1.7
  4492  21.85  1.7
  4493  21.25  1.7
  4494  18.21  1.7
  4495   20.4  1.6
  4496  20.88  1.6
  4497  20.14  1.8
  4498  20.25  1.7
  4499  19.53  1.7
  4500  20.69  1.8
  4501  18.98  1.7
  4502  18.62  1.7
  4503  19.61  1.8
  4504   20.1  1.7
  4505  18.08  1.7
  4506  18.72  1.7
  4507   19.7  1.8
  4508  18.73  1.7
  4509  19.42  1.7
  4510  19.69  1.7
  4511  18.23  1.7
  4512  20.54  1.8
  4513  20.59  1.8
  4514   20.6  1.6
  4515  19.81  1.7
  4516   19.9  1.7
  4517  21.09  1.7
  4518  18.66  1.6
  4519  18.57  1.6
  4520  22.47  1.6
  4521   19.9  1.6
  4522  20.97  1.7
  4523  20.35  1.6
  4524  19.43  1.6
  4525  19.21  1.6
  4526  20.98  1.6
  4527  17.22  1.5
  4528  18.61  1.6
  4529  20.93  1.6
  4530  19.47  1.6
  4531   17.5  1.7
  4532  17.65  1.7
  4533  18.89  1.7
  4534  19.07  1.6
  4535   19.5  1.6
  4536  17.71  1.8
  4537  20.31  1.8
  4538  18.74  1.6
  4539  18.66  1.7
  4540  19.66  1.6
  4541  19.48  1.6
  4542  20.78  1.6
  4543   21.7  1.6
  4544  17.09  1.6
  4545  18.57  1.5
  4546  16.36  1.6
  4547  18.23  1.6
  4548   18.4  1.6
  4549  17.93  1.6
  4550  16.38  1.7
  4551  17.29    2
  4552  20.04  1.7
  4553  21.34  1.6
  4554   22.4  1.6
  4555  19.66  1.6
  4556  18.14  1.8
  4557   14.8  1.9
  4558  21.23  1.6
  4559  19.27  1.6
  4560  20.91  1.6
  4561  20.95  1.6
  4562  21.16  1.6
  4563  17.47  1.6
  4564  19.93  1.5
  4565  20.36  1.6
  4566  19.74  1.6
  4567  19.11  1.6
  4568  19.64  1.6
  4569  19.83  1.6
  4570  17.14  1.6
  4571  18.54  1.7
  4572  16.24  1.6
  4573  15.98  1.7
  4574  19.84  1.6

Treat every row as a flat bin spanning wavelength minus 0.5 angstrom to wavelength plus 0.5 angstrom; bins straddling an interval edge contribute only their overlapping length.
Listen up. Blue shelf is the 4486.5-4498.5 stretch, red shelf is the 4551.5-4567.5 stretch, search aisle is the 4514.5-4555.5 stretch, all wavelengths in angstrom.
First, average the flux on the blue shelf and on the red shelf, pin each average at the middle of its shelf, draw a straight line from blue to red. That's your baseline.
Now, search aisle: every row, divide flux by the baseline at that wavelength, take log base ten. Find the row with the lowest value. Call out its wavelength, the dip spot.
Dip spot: 4546 angstrom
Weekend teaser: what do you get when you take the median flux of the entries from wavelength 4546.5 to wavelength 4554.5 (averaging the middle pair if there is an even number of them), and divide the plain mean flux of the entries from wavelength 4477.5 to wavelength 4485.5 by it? 1.13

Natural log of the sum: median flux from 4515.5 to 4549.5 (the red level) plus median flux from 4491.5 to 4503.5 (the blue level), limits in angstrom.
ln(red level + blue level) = 3.67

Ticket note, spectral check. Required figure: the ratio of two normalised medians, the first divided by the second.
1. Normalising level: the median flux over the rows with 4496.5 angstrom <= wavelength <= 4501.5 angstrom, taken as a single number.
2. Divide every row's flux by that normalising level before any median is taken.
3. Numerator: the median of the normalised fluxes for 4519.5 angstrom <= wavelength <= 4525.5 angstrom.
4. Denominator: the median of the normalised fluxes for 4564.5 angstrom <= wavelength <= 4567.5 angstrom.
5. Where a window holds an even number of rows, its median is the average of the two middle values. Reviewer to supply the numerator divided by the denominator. 1.02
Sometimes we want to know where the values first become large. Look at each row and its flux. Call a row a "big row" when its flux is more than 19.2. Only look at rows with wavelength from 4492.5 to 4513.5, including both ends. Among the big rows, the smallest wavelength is 4493 angstrom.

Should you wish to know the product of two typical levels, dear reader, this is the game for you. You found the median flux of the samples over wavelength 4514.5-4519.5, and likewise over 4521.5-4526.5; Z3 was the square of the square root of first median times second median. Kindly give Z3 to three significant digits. 403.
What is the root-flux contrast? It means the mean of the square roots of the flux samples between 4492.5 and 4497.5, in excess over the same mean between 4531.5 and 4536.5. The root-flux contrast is 0.18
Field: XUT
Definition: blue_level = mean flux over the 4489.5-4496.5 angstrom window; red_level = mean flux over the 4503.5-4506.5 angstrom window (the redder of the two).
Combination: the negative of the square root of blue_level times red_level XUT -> -19.8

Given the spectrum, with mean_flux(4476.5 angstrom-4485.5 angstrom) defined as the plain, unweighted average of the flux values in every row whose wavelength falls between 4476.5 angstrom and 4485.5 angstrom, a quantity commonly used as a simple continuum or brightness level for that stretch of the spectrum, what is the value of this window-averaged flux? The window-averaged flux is 20.6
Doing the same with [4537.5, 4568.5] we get 19.2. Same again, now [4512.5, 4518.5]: 20.1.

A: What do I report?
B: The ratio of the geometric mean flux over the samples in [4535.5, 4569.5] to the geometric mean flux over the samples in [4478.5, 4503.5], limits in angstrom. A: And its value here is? 0.94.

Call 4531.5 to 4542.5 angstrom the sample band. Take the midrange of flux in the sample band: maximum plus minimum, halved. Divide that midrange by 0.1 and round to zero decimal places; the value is 192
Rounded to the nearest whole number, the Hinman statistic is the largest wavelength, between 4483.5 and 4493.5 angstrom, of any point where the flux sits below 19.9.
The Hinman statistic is 4490 angstrom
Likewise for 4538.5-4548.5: 4548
